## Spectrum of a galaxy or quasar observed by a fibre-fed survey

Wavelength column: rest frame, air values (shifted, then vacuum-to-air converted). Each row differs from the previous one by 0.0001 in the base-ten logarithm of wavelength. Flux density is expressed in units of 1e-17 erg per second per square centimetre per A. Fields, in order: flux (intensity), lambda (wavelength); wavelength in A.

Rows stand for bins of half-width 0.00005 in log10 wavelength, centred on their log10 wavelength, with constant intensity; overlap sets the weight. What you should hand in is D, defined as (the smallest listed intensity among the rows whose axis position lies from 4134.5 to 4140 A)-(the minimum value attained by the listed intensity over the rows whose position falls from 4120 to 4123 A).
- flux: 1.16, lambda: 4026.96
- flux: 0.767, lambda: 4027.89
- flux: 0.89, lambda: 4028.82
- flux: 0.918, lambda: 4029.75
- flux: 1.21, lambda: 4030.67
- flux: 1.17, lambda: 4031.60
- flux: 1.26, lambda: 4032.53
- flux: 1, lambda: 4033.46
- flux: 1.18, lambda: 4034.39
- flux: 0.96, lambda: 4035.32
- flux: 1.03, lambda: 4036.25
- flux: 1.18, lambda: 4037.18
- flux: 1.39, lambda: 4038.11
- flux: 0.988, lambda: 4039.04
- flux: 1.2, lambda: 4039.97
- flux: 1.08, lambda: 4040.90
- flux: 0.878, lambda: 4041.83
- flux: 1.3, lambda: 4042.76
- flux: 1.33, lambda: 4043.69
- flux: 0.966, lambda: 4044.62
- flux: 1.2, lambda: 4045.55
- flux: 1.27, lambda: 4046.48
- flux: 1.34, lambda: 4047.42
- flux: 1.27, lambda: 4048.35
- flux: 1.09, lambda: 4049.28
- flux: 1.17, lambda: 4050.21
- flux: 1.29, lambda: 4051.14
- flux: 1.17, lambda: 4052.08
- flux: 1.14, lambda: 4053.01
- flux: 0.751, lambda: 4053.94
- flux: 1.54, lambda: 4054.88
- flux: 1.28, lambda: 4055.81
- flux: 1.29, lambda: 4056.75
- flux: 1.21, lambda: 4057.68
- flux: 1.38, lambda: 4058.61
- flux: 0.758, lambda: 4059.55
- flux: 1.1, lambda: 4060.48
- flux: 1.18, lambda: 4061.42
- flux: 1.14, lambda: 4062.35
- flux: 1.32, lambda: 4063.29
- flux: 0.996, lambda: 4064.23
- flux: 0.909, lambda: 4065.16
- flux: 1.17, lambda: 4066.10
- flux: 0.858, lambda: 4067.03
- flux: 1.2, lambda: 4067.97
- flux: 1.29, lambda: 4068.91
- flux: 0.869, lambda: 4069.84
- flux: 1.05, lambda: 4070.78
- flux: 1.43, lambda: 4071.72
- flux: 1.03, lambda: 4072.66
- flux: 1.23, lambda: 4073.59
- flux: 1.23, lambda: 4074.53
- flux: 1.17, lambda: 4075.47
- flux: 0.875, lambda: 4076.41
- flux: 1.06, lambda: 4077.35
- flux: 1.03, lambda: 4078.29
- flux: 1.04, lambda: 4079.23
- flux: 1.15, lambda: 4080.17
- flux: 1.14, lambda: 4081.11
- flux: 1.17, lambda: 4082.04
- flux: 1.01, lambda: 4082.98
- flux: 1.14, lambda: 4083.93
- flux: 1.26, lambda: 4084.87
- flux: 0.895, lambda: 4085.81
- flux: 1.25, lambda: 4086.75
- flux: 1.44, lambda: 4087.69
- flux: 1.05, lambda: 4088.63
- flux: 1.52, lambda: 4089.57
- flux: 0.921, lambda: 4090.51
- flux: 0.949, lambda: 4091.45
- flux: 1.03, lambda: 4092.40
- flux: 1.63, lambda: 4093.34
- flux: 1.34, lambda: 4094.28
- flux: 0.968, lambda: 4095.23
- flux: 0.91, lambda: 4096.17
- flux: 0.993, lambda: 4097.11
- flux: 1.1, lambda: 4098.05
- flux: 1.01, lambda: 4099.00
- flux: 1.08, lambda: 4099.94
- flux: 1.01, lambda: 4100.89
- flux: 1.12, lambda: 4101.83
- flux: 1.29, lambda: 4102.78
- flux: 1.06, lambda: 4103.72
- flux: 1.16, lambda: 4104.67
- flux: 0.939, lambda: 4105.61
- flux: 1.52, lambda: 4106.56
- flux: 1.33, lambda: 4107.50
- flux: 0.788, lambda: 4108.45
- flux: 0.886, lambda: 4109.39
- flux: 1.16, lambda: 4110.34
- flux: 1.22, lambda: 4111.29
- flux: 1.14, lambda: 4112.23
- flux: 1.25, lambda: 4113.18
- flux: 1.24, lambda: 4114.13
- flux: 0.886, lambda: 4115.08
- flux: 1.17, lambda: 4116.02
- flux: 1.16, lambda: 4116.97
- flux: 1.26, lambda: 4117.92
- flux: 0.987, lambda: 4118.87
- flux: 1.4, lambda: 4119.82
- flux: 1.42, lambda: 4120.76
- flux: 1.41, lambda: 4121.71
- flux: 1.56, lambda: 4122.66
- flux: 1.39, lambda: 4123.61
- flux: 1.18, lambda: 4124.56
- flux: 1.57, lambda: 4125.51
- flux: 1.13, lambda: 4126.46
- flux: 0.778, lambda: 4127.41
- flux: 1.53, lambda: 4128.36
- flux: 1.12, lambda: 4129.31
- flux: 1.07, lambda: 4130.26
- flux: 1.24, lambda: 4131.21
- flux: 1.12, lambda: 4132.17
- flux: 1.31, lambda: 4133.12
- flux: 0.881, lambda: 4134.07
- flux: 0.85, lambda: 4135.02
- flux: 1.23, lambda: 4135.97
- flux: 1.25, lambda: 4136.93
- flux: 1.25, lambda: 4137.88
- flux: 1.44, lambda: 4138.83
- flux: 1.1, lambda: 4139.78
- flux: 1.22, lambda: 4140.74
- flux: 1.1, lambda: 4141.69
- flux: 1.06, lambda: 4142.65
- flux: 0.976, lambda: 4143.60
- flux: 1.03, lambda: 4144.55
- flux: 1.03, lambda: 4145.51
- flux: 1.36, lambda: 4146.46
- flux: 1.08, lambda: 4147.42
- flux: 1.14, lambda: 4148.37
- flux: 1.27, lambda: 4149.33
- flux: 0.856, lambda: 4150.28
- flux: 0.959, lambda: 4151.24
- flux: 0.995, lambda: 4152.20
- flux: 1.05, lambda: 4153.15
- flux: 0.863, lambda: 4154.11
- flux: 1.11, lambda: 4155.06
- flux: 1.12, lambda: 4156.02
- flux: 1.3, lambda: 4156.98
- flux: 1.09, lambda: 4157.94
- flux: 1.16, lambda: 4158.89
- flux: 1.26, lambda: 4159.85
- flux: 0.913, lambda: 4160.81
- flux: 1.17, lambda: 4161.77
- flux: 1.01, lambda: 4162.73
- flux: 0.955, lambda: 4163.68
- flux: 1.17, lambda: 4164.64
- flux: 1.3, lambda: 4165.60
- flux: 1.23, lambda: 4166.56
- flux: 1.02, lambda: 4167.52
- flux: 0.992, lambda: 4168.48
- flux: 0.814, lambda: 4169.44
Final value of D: -0.56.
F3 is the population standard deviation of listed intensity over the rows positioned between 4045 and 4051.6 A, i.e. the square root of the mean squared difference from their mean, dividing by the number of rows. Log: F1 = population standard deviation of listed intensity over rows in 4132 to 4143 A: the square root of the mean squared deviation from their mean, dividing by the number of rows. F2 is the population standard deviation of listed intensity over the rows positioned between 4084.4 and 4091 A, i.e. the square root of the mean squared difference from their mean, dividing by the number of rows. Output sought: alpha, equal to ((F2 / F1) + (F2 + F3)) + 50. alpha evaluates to 51.7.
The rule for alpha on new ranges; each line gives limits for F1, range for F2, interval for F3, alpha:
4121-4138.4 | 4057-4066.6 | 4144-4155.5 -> 51.1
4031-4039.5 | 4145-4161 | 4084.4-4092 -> 51.4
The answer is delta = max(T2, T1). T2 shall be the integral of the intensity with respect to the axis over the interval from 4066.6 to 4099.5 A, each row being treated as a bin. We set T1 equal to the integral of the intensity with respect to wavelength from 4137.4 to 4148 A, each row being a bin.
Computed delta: 37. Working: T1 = 12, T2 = 37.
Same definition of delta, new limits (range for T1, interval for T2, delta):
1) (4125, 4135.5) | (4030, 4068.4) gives 44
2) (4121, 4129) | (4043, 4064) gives 25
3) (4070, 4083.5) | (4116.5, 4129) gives 16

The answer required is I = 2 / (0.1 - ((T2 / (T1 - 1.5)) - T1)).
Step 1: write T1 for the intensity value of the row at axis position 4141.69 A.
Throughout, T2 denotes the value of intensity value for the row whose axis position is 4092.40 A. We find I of 0.53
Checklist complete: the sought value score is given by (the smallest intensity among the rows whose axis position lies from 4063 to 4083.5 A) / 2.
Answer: 0.429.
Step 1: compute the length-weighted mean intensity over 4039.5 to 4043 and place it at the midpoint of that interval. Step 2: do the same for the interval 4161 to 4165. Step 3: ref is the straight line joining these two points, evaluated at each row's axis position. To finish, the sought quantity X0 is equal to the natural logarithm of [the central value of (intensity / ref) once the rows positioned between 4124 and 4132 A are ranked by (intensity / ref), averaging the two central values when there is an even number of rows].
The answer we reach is 0.07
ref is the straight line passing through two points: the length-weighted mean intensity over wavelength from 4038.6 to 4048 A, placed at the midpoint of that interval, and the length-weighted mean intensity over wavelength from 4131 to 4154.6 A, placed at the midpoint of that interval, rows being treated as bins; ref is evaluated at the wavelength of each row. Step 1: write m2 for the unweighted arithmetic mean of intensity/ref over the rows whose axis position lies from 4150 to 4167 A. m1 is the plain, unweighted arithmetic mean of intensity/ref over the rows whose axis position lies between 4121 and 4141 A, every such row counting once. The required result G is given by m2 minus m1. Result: -0.11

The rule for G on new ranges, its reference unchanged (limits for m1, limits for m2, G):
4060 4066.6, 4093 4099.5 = 0.03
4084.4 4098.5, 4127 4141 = 0.03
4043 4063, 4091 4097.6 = -0.04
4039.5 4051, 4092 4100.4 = -0.03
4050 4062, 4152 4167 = -0.01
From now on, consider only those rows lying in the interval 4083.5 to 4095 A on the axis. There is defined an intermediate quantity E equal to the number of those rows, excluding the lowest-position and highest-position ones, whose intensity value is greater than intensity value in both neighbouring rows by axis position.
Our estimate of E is 4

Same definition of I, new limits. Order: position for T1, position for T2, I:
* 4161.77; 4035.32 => 0.48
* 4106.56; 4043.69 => -0.03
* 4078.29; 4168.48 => 0.62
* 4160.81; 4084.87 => 0.63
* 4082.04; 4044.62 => 0.48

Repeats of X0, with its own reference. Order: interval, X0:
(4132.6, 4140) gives 0.15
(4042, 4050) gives 0.14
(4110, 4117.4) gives 0.08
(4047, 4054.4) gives 0.06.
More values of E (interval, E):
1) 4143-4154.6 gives 3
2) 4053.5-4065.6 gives 5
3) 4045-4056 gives 3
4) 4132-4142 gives 3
